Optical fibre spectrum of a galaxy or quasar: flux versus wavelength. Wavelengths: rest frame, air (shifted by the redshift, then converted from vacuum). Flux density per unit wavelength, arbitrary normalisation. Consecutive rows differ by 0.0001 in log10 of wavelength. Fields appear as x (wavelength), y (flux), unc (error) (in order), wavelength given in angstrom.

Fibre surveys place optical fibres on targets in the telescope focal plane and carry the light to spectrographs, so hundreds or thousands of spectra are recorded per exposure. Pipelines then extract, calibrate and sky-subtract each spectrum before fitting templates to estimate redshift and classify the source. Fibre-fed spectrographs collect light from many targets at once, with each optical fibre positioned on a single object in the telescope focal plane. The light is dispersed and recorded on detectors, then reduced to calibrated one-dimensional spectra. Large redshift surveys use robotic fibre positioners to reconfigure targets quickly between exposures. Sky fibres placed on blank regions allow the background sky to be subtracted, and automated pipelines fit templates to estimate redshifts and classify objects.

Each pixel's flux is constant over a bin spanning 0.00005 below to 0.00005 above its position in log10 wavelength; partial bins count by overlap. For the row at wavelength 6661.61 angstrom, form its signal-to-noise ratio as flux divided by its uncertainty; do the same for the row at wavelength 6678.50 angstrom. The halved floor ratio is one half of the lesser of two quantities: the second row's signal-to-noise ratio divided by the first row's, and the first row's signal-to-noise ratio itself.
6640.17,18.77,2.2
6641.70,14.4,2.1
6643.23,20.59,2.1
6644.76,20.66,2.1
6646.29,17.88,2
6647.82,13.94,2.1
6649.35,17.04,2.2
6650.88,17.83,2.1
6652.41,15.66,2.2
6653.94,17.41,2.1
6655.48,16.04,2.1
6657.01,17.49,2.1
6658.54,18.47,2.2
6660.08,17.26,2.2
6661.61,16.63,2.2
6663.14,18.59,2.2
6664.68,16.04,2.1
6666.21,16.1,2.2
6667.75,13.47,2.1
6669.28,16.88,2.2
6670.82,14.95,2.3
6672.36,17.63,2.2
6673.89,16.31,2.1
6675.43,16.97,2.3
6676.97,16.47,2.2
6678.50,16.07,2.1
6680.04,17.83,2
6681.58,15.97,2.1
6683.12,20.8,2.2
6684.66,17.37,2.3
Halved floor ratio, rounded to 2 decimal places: 0.51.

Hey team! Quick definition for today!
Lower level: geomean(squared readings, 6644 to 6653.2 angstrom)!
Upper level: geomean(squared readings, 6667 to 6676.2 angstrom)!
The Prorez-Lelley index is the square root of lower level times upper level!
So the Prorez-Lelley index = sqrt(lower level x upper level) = 272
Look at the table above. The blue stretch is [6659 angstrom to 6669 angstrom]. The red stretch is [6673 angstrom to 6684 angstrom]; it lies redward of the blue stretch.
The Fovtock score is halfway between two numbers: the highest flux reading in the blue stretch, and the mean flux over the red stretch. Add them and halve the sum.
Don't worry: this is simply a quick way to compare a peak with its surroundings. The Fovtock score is 17.9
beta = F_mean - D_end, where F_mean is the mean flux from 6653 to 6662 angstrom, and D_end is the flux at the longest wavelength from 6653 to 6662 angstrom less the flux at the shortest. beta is 18.0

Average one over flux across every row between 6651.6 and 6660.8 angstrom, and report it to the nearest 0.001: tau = 0.059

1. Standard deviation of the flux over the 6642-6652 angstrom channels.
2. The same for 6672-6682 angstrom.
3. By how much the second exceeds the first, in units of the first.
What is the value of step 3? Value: -0.7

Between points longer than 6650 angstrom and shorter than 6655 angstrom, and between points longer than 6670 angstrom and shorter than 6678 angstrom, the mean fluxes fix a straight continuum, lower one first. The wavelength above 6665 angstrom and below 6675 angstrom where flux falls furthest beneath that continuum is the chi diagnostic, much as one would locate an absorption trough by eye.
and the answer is 6667.75 angstrom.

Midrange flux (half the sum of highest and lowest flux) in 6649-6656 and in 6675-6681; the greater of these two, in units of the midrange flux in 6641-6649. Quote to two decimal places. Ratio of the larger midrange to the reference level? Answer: 0.98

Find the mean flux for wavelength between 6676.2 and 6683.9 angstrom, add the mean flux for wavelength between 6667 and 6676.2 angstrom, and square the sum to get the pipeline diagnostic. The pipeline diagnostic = 1120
